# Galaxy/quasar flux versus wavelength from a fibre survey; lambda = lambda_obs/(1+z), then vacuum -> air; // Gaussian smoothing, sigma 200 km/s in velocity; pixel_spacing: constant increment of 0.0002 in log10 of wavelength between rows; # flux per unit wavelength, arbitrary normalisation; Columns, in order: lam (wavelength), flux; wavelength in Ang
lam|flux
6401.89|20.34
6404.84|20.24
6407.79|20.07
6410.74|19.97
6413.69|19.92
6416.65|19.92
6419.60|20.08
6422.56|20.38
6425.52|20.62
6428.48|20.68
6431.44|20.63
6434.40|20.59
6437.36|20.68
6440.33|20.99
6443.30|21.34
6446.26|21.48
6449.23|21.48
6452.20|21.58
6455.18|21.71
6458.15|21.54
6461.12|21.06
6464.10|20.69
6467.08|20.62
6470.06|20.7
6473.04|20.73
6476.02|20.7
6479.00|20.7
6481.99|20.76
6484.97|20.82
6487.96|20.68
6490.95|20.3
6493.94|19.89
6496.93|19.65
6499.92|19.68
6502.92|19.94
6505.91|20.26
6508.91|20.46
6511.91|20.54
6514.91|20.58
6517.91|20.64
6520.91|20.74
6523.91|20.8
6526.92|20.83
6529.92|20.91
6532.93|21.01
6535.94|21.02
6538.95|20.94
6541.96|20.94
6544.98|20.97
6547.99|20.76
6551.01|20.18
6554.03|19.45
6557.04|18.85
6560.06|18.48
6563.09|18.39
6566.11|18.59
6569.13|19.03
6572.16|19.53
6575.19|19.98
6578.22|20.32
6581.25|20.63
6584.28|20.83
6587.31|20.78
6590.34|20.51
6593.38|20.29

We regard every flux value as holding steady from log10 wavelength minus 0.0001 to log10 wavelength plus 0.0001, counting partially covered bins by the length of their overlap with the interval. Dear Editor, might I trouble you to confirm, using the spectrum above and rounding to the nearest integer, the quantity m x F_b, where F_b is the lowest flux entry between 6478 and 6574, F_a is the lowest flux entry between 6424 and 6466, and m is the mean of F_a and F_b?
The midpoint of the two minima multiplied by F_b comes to 358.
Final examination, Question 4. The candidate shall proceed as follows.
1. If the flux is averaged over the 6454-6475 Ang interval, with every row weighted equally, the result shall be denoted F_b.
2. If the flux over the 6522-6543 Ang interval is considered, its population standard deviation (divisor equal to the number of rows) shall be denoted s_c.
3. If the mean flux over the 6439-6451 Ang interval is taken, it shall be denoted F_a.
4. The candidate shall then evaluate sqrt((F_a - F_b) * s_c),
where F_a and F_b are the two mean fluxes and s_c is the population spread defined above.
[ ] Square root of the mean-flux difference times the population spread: 0.2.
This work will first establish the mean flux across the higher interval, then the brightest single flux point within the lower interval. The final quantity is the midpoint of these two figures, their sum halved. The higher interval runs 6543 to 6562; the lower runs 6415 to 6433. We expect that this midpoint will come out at 20.2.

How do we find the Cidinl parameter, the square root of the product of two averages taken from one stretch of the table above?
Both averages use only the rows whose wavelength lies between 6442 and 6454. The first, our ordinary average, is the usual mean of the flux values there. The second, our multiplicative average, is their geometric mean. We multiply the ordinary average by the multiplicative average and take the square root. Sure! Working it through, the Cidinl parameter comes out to 21.5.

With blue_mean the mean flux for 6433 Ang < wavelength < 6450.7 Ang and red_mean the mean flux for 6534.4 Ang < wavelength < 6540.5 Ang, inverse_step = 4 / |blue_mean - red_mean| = 35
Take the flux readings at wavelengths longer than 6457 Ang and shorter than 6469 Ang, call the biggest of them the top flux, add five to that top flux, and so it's 26.5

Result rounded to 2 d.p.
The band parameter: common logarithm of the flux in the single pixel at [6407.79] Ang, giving 1.30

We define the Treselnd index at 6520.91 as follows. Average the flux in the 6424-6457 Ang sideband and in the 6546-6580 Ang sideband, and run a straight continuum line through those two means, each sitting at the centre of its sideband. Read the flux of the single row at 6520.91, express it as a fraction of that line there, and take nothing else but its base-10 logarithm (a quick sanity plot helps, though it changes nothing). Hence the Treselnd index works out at 0.016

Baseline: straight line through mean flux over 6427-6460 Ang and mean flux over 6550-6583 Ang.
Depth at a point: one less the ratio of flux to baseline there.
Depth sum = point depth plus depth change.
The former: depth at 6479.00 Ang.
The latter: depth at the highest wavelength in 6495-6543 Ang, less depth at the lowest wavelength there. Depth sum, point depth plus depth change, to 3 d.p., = -0.099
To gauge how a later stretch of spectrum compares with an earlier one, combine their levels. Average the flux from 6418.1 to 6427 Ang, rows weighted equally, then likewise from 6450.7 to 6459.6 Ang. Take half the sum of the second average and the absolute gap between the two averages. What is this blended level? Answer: 11.4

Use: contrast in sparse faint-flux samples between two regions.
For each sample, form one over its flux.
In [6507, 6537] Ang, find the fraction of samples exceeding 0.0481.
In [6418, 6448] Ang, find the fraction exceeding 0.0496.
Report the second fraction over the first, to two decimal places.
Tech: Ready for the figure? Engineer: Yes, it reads 0.20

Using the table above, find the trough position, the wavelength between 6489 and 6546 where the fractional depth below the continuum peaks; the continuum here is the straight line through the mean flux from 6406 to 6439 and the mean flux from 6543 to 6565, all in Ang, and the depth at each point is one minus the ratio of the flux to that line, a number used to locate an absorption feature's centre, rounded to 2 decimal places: 6496.93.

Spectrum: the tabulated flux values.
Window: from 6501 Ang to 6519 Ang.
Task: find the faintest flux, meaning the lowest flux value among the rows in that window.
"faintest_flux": 19.94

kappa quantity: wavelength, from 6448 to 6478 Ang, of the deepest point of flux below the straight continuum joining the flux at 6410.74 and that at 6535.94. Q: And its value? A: 6467.08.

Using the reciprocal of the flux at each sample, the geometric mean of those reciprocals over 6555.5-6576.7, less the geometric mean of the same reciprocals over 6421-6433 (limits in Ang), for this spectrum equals 0.004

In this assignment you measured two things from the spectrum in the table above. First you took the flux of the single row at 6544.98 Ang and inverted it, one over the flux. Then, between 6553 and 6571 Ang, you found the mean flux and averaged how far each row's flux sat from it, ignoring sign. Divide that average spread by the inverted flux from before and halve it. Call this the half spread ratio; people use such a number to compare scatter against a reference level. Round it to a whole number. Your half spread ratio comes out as 3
